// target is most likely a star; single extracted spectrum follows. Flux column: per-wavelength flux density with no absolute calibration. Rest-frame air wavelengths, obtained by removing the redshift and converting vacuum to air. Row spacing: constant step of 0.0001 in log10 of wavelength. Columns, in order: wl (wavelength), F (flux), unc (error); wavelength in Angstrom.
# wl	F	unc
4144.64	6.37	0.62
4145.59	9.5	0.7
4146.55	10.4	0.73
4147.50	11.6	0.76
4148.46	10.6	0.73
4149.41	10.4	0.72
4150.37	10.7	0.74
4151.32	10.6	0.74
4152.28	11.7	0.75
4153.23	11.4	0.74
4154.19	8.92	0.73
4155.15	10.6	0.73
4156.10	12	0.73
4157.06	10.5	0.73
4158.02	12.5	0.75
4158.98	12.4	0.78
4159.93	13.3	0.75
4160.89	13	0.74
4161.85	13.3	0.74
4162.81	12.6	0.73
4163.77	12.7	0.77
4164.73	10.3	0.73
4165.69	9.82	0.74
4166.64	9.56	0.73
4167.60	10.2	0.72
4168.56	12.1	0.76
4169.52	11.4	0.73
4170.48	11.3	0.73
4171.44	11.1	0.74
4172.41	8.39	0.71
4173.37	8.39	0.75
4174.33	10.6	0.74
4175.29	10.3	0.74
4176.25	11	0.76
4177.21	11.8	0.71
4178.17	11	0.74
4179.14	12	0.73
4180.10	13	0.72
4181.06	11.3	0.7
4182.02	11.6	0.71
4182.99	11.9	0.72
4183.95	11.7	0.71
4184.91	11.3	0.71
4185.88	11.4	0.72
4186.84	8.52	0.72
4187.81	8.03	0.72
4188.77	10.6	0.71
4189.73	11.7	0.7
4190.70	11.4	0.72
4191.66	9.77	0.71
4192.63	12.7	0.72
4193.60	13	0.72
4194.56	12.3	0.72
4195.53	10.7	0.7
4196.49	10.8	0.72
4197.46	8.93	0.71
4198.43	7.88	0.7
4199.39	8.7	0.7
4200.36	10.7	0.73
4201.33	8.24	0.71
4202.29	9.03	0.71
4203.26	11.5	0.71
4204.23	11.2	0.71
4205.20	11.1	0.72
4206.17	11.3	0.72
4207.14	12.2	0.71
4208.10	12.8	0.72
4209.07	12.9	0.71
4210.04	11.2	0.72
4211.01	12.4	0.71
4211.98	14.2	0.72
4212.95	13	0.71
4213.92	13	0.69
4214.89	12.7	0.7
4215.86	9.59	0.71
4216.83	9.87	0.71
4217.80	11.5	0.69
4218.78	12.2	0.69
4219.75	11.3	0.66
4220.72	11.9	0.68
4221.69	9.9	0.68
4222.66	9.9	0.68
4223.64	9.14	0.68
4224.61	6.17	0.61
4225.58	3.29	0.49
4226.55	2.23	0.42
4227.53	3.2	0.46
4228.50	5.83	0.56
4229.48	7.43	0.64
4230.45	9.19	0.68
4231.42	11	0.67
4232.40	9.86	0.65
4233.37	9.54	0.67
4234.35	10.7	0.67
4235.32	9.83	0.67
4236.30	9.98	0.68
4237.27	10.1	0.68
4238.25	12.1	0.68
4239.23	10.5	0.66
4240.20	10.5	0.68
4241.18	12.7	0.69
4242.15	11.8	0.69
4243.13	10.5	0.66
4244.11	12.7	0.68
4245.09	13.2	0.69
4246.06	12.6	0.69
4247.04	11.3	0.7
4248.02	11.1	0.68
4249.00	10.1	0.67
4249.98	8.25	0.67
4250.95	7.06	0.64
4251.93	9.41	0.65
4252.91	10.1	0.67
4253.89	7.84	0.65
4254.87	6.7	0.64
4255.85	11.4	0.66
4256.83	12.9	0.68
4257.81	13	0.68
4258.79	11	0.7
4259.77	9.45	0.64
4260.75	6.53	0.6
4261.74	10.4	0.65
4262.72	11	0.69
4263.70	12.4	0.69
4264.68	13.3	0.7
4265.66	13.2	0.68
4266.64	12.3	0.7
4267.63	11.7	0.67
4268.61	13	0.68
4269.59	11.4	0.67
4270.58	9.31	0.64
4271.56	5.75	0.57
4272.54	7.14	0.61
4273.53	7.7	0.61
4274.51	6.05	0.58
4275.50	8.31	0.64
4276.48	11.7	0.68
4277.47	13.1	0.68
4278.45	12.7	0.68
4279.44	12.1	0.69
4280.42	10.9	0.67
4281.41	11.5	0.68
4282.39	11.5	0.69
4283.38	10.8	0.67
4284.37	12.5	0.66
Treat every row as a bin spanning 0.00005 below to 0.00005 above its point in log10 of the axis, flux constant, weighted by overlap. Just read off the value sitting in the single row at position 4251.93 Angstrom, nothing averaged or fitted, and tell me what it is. 9.41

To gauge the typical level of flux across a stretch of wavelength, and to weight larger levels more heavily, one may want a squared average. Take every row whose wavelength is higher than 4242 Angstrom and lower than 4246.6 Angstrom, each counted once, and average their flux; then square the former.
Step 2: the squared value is 148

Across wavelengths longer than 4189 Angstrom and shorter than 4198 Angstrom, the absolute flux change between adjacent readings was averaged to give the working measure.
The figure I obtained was 1.2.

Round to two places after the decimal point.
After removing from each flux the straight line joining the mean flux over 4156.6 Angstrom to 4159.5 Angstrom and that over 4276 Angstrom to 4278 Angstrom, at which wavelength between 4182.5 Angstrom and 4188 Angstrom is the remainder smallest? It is 4187.81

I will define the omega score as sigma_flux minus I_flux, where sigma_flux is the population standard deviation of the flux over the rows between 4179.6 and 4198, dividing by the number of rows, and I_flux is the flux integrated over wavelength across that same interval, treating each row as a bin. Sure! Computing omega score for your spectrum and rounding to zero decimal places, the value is -202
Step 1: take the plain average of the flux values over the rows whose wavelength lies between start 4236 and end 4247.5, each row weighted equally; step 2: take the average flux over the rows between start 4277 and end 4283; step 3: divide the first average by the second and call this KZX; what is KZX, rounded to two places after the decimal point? 0.96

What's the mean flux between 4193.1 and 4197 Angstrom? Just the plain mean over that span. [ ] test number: 11.7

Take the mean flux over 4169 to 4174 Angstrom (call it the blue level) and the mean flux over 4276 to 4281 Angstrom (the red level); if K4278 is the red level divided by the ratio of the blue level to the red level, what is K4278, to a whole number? 14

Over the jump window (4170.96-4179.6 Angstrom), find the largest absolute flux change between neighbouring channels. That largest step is 2.7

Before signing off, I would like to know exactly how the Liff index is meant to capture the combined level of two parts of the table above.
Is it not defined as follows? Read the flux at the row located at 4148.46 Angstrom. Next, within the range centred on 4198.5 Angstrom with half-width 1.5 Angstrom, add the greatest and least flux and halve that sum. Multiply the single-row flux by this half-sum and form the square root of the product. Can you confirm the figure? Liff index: 9.4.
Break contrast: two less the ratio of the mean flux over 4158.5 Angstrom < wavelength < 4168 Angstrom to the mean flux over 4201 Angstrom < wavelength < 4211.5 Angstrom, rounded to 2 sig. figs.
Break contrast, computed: 0.96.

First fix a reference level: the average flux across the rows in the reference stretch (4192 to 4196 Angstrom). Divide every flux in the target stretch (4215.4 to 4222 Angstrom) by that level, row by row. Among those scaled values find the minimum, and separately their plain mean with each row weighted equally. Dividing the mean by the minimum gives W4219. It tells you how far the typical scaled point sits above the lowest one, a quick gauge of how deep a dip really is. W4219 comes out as 1.14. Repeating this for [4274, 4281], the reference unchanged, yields 1.77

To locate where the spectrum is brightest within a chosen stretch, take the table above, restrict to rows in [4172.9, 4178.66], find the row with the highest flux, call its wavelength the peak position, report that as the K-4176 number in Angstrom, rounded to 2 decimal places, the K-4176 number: 4177.21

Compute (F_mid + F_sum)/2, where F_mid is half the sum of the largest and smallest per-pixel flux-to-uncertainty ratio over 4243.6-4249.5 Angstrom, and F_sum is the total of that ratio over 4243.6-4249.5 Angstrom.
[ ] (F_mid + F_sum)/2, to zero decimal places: 60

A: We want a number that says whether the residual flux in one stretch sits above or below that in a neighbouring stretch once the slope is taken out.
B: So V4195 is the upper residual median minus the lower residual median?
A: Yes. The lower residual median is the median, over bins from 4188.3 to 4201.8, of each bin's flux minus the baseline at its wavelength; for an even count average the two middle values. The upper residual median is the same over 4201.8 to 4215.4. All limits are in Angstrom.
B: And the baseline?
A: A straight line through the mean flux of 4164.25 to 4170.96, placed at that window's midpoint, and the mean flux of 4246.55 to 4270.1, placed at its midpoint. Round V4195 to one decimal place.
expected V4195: 1.6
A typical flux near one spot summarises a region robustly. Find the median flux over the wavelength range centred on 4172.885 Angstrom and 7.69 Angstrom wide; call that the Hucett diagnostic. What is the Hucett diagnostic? 10.8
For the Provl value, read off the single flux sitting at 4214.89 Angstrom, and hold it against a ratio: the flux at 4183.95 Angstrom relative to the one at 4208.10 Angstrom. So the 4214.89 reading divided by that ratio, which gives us 14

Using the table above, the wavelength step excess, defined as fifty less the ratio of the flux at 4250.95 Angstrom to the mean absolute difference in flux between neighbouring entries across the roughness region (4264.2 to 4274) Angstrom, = 44.7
